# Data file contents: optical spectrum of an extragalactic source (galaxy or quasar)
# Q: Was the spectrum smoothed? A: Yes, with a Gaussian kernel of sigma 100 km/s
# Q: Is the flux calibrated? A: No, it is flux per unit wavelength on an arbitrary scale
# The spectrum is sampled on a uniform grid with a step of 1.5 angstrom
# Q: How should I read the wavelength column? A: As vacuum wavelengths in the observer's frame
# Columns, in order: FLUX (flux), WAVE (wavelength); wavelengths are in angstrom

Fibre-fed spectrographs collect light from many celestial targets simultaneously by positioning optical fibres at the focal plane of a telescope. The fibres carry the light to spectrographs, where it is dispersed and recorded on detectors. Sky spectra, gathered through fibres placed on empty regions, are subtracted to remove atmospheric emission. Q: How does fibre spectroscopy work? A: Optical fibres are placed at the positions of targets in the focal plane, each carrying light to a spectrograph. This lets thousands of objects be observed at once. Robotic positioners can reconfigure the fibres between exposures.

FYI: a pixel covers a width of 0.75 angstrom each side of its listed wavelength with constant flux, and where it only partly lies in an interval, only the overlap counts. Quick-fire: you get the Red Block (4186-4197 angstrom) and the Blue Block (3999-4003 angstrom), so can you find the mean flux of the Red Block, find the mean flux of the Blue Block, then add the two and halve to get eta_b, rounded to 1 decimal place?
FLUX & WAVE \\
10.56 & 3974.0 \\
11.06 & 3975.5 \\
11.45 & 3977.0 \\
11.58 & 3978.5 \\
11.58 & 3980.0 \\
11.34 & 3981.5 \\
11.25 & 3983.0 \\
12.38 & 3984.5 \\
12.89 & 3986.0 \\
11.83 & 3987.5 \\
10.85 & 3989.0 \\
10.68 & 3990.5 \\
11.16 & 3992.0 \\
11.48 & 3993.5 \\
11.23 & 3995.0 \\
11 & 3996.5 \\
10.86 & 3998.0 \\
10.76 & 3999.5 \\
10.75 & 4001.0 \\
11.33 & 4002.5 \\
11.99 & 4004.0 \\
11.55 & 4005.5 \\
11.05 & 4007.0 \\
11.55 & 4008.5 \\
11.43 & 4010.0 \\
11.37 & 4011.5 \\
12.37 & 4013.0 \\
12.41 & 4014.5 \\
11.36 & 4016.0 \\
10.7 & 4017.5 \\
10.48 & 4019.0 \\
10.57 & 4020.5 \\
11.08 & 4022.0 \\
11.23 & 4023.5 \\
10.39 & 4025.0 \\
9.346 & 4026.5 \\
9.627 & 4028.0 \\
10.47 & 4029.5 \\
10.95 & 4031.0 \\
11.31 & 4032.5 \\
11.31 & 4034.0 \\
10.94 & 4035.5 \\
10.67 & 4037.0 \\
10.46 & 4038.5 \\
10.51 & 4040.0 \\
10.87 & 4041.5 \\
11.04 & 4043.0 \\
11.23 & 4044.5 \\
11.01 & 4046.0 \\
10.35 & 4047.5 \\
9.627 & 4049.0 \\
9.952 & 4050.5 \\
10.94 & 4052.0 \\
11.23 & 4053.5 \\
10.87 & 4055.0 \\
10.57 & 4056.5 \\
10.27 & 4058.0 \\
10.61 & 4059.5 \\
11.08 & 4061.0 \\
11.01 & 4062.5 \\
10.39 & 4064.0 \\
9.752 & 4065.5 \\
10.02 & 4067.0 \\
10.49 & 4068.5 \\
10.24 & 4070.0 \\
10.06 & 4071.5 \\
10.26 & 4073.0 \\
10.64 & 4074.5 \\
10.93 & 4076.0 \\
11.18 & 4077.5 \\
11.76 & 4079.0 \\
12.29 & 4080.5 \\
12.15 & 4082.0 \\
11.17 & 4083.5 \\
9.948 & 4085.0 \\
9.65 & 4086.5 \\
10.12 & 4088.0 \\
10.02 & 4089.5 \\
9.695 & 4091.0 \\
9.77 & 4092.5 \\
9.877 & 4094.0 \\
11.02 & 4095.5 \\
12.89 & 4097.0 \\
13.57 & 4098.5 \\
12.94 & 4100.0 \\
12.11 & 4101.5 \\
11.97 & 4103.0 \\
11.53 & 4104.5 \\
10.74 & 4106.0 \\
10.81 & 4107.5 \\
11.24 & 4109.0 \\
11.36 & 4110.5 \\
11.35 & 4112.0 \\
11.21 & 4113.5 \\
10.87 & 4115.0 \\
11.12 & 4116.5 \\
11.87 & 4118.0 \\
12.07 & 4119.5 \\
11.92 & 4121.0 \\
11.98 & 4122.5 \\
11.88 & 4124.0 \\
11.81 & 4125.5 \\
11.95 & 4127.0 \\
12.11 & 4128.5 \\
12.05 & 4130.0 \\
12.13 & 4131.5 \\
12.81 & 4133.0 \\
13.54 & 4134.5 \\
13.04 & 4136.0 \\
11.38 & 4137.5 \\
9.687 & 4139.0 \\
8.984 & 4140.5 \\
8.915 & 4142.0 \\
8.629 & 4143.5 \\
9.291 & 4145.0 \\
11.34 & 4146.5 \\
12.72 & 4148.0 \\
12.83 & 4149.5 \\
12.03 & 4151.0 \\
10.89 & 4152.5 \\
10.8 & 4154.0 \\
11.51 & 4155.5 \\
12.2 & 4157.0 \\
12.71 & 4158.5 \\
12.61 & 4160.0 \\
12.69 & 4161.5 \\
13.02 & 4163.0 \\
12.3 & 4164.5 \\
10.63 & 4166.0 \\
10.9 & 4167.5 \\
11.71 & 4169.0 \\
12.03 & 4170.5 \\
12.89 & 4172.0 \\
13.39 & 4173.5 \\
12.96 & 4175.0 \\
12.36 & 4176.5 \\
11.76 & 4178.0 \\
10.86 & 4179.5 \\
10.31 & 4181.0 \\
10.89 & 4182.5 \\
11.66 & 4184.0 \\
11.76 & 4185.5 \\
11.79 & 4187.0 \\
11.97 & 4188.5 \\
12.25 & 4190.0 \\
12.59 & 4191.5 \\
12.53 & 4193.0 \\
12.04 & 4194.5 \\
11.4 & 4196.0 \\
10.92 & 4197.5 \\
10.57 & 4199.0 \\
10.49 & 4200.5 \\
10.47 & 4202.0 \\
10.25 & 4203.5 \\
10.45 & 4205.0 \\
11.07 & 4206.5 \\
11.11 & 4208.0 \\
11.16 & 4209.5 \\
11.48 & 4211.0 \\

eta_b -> 11.5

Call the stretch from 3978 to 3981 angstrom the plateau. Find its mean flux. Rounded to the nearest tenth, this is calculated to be 11.6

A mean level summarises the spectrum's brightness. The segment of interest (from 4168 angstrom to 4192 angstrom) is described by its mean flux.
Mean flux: 11.9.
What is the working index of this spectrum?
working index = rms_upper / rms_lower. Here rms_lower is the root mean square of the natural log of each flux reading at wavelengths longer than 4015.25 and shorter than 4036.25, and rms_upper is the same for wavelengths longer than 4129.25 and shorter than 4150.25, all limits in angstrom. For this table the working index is 1.02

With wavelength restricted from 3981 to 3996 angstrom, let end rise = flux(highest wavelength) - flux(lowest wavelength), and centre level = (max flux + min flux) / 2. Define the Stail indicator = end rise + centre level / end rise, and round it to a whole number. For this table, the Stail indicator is -107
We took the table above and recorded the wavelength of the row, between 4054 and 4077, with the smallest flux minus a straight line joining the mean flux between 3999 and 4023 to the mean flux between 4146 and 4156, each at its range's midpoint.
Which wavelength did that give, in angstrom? 4065.5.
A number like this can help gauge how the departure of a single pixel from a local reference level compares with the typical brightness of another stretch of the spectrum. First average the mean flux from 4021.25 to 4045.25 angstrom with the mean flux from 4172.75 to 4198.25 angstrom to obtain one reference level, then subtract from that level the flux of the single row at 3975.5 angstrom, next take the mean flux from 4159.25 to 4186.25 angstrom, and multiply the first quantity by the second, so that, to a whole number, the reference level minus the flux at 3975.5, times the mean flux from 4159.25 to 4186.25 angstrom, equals 3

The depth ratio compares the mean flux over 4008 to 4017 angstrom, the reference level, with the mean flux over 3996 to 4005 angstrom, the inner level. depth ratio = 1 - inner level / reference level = 0.05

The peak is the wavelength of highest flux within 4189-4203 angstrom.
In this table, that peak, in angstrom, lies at 4191.5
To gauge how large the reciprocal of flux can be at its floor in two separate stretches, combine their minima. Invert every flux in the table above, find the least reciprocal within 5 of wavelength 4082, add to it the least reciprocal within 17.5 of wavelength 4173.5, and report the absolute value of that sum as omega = 0.156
